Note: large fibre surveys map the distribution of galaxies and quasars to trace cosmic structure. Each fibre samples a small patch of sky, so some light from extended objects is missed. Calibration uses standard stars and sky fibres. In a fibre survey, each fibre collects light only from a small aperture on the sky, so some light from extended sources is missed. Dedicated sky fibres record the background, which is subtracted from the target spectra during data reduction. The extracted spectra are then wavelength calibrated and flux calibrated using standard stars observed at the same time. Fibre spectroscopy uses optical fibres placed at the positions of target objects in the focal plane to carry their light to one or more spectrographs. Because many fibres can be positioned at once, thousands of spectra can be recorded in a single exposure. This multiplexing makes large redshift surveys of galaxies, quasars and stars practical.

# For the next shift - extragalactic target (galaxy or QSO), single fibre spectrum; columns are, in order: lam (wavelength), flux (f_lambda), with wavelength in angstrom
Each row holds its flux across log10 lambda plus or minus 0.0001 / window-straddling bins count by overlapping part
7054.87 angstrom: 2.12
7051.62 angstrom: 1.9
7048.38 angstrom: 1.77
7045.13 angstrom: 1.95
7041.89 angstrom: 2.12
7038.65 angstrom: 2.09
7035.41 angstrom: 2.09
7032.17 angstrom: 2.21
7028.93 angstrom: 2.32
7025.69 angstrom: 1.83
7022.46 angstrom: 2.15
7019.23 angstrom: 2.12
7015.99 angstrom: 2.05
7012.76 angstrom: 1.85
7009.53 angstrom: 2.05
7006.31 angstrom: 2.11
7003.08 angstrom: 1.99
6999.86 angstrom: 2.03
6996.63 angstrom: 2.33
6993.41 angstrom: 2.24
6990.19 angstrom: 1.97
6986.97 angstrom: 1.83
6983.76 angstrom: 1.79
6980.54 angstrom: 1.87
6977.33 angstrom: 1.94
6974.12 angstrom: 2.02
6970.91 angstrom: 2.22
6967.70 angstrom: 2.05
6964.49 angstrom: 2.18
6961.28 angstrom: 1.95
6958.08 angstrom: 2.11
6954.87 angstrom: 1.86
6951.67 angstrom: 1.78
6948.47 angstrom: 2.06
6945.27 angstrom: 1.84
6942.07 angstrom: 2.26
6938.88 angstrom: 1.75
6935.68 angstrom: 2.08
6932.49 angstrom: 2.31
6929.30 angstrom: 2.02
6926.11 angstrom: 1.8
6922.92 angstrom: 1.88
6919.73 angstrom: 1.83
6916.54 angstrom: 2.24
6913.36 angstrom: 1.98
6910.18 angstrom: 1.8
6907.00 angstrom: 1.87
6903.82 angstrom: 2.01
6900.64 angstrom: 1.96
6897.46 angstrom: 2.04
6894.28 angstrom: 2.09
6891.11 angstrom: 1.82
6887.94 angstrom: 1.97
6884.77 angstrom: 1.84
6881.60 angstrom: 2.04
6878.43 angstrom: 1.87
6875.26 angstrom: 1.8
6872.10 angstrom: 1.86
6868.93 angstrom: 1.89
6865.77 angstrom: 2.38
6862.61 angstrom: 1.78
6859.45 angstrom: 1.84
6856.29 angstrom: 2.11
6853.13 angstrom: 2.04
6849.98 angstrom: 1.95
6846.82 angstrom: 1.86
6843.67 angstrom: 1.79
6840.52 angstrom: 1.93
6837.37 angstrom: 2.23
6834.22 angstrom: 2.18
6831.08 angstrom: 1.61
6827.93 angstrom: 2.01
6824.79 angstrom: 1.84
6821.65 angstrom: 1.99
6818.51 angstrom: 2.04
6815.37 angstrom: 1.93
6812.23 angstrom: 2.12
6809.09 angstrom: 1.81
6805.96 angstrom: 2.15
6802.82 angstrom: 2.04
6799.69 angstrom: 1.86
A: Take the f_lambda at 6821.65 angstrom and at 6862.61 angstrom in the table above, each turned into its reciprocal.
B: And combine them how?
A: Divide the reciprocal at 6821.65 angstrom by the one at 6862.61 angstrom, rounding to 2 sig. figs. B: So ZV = 0.89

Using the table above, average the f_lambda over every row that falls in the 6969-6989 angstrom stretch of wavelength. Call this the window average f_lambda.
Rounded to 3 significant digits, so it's 1.95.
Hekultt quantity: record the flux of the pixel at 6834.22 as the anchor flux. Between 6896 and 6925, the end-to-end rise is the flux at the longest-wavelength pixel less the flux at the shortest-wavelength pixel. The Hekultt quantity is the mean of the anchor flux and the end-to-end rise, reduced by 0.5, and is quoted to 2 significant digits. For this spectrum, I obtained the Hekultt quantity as 0.51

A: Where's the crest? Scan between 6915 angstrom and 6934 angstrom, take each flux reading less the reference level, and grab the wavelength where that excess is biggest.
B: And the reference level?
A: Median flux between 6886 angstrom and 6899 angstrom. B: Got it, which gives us 6932.49 angstrom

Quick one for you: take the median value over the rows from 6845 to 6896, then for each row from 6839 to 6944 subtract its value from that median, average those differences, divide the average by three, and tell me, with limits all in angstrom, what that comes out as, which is -0.027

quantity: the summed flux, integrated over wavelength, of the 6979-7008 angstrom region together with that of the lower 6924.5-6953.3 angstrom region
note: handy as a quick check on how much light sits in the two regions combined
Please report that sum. 116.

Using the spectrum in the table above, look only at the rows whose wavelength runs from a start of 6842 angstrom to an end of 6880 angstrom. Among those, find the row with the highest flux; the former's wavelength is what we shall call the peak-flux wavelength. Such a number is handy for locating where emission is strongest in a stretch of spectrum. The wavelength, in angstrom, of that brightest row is 6865.77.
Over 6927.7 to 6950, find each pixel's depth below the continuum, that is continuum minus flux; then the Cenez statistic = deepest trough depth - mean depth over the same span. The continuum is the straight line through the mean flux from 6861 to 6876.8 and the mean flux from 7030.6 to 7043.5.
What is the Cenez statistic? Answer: 0.296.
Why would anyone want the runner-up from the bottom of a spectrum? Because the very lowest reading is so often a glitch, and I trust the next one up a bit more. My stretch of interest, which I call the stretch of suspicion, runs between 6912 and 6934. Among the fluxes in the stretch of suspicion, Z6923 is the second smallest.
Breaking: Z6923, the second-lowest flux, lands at 1.83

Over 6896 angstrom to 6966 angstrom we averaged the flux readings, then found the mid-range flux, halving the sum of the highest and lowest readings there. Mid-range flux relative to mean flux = 1.024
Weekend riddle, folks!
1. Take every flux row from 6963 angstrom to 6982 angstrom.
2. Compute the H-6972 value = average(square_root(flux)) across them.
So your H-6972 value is 1.43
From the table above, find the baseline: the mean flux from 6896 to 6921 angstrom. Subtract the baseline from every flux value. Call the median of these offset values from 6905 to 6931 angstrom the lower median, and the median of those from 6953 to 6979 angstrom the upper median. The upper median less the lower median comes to 0.16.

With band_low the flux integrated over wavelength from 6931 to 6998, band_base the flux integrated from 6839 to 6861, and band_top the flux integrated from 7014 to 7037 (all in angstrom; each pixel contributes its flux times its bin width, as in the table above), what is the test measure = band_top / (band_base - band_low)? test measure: -0.5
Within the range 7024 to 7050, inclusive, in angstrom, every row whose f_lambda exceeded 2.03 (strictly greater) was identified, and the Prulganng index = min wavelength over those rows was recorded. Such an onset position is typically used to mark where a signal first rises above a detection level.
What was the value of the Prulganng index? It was 7028.93 angstrom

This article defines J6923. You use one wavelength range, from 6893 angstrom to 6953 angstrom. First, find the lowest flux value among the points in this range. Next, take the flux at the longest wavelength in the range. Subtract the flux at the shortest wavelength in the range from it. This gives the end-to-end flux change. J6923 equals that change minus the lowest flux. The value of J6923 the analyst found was -2.1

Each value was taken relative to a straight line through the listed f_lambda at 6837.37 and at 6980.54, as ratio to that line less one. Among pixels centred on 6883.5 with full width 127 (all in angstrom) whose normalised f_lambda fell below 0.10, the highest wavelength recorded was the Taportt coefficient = 6945.27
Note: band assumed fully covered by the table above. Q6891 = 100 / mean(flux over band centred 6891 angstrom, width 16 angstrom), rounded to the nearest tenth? 51.2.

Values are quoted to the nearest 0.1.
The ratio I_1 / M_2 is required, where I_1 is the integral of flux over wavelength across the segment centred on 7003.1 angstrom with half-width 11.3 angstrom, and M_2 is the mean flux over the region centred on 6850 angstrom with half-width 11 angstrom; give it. 24.4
